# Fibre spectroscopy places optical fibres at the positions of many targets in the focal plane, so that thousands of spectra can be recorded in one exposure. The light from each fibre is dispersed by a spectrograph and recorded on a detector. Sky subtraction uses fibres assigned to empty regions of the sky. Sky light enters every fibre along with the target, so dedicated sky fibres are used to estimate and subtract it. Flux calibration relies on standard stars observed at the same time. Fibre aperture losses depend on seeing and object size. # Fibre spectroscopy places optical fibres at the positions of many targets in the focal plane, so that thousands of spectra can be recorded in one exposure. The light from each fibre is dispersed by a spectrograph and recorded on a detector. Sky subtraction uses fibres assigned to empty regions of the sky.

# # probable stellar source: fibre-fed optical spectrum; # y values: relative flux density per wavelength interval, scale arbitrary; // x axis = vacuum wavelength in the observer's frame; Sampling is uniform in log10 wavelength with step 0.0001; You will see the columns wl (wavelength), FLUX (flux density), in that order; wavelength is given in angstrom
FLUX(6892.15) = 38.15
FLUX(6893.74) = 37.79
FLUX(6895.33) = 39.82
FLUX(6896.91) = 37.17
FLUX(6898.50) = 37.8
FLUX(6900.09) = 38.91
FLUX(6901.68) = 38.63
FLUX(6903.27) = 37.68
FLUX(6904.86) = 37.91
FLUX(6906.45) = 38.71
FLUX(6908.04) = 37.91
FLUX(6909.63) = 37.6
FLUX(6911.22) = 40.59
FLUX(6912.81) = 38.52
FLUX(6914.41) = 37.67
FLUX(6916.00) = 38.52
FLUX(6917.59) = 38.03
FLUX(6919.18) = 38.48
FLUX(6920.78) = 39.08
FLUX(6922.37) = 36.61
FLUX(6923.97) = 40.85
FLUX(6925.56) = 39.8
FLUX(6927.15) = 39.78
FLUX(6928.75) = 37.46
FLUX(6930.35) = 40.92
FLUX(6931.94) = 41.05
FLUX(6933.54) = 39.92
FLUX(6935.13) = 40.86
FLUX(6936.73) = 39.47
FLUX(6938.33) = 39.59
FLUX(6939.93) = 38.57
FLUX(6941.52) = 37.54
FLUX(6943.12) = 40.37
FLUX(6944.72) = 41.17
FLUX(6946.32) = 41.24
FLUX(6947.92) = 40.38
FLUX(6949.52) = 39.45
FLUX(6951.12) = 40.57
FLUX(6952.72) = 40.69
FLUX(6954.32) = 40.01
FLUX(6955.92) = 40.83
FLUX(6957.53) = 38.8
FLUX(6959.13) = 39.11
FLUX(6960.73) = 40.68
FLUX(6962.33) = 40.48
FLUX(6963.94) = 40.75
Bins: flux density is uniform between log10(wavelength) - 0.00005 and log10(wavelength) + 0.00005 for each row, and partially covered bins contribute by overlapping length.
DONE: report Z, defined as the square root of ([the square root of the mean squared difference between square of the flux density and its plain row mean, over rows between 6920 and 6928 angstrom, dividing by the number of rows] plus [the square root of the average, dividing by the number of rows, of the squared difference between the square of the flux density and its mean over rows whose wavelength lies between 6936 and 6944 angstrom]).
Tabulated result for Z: 13.6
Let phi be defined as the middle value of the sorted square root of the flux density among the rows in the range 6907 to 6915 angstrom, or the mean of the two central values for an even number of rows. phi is 6.16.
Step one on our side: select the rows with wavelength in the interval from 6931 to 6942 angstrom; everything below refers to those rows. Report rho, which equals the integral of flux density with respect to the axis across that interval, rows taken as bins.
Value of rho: 437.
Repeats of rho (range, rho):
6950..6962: 481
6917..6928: 428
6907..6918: 423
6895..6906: 421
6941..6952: 442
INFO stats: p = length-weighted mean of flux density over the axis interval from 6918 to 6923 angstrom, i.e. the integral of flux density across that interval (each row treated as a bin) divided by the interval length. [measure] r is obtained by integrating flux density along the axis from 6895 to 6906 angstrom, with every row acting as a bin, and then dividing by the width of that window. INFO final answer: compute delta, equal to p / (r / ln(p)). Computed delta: 3.63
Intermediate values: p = 38.1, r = 38.2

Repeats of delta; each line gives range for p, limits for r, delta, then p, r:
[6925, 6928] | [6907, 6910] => 3.87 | 39.8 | 37.9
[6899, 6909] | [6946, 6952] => 3.46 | 38.3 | 40.4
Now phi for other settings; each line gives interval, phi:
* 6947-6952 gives 6.35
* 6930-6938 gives 6.39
